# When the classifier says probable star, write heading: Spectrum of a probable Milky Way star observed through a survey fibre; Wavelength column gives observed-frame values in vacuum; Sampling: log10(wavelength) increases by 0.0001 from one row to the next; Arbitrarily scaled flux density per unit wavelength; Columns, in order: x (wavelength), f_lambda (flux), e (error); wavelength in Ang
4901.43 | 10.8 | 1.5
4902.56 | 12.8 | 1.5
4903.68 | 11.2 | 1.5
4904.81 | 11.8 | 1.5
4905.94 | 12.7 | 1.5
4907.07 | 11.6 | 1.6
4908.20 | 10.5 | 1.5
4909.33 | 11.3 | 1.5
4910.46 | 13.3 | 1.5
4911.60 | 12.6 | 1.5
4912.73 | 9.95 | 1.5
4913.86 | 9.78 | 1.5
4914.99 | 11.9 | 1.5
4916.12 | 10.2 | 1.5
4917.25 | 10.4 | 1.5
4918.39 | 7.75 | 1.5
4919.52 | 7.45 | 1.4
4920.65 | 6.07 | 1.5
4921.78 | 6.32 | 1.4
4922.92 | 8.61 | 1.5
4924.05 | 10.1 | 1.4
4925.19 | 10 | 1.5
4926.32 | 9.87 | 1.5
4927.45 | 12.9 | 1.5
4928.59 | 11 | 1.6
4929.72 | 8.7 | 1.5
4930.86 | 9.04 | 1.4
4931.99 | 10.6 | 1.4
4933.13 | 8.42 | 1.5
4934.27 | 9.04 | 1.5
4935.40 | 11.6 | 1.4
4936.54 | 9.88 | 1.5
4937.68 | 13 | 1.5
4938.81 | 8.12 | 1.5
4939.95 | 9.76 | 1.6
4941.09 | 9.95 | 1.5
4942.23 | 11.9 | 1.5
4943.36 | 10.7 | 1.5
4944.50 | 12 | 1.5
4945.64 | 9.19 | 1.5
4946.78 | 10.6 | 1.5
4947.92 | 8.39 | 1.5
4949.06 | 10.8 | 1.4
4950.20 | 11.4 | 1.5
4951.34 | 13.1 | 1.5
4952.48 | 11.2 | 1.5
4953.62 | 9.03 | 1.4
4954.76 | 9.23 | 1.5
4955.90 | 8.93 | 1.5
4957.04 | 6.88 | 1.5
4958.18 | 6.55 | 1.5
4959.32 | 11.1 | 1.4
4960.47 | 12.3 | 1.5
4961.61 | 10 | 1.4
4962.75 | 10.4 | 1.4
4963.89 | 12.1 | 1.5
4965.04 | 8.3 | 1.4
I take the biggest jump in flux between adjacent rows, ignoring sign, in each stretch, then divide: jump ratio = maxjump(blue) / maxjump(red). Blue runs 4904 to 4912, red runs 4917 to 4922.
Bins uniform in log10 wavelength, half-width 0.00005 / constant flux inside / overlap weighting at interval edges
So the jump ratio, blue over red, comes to 0.75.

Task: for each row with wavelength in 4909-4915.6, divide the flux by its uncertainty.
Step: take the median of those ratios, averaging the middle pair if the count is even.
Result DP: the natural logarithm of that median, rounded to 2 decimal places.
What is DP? 2.05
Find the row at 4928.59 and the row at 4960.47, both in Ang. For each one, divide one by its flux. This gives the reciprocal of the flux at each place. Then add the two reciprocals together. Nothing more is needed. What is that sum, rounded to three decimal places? 0.172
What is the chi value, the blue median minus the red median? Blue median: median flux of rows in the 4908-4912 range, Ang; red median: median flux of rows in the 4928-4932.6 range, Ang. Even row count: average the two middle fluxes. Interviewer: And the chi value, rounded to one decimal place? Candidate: 2.1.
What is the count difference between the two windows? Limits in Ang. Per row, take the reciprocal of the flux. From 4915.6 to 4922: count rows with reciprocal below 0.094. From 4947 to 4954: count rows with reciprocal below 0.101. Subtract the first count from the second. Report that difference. 4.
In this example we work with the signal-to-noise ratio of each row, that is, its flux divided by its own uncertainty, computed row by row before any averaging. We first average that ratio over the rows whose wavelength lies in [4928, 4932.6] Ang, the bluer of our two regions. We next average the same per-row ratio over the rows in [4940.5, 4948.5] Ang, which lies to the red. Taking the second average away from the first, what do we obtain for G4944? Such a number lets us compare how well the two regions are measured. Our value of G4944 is -0.3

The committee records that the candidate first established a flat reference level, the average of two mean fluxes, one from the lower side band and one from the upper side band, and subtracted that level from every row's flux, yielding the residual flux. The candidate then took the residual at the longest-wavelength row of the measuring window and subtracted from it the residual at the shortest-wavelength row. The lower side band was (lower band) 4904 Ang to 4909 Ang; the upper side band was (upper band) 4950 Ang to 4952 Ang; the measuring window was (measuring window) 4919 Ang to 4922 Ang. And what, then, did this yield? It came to -1.1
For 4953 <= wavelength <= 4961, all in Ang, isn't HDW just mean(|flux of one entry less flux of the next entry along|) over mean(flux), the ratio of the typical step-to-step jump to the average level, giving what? 0.16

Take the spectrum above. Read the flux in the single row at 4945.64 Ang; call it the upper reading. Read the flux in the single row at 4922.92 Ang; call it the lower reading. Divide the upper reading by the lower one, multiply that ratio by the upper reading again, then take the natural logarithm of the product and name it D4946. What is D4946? 2.28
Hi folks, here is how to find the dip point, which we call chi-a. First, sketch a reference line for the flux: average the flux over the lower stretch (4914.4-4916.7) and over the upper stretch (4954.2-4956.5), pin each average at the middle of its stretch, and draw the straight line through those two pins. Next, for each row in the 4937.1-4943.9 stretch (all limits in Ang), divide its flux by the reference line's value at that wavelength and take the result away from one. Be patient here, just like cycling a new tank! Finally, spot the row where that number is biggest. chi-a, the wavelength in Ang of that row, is 4938.81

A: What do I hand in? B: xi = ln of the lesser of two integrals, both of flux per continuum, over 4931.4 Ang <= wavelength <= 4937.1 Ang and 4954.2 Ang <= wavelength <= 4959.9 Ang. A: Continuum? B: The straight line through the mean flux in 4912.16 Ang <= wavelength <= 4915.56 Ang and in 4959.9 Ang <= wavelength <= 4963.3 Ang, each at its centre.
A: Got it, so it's 1.50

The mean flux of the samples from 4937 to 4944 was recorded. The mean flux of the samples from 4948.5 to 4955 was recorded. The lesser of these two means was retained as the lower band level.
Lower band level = 10.6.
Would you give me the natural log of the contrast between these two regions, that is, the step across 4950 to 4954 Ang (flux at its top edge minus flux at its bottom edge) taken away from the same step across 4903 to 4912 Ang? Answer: 1.3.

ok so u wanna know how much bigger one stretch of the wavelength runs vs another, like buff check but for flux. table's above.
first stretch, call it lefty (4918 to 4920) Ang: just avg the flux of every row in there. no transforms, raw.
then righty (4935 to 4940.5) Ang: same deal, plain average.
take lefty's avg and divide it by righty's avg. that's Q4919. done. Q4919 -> 0.73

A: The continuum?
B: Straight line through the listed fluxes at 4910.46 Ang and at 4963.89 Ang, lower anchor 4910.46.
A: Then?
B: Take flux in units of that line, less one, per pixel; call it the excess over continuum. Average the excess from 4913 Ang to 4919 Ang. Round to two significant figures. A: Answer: -0.24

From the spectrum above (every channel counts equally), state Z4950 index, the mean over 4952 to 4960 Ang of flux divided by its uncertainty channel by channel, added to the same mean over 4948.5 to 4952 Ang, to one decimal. 14.1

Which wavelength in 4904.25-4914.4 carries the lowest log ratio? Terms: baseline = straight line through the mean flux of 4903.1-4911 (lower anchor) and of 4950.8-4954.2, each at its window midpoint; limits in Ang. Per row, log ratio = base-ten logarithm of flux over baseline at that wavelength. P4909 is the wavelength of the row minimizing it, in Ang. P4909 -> 4913.86 Ang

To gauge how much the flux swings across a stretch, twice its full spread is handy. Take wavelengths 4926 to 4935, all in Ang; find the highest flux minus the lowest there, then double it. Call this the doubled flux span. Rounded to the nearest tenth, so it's 9.0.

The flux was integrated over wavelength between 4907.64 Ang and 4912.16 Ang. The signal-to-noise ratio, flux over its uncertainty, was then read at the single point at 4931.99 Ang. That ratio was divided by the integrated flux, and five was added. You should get 5.14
